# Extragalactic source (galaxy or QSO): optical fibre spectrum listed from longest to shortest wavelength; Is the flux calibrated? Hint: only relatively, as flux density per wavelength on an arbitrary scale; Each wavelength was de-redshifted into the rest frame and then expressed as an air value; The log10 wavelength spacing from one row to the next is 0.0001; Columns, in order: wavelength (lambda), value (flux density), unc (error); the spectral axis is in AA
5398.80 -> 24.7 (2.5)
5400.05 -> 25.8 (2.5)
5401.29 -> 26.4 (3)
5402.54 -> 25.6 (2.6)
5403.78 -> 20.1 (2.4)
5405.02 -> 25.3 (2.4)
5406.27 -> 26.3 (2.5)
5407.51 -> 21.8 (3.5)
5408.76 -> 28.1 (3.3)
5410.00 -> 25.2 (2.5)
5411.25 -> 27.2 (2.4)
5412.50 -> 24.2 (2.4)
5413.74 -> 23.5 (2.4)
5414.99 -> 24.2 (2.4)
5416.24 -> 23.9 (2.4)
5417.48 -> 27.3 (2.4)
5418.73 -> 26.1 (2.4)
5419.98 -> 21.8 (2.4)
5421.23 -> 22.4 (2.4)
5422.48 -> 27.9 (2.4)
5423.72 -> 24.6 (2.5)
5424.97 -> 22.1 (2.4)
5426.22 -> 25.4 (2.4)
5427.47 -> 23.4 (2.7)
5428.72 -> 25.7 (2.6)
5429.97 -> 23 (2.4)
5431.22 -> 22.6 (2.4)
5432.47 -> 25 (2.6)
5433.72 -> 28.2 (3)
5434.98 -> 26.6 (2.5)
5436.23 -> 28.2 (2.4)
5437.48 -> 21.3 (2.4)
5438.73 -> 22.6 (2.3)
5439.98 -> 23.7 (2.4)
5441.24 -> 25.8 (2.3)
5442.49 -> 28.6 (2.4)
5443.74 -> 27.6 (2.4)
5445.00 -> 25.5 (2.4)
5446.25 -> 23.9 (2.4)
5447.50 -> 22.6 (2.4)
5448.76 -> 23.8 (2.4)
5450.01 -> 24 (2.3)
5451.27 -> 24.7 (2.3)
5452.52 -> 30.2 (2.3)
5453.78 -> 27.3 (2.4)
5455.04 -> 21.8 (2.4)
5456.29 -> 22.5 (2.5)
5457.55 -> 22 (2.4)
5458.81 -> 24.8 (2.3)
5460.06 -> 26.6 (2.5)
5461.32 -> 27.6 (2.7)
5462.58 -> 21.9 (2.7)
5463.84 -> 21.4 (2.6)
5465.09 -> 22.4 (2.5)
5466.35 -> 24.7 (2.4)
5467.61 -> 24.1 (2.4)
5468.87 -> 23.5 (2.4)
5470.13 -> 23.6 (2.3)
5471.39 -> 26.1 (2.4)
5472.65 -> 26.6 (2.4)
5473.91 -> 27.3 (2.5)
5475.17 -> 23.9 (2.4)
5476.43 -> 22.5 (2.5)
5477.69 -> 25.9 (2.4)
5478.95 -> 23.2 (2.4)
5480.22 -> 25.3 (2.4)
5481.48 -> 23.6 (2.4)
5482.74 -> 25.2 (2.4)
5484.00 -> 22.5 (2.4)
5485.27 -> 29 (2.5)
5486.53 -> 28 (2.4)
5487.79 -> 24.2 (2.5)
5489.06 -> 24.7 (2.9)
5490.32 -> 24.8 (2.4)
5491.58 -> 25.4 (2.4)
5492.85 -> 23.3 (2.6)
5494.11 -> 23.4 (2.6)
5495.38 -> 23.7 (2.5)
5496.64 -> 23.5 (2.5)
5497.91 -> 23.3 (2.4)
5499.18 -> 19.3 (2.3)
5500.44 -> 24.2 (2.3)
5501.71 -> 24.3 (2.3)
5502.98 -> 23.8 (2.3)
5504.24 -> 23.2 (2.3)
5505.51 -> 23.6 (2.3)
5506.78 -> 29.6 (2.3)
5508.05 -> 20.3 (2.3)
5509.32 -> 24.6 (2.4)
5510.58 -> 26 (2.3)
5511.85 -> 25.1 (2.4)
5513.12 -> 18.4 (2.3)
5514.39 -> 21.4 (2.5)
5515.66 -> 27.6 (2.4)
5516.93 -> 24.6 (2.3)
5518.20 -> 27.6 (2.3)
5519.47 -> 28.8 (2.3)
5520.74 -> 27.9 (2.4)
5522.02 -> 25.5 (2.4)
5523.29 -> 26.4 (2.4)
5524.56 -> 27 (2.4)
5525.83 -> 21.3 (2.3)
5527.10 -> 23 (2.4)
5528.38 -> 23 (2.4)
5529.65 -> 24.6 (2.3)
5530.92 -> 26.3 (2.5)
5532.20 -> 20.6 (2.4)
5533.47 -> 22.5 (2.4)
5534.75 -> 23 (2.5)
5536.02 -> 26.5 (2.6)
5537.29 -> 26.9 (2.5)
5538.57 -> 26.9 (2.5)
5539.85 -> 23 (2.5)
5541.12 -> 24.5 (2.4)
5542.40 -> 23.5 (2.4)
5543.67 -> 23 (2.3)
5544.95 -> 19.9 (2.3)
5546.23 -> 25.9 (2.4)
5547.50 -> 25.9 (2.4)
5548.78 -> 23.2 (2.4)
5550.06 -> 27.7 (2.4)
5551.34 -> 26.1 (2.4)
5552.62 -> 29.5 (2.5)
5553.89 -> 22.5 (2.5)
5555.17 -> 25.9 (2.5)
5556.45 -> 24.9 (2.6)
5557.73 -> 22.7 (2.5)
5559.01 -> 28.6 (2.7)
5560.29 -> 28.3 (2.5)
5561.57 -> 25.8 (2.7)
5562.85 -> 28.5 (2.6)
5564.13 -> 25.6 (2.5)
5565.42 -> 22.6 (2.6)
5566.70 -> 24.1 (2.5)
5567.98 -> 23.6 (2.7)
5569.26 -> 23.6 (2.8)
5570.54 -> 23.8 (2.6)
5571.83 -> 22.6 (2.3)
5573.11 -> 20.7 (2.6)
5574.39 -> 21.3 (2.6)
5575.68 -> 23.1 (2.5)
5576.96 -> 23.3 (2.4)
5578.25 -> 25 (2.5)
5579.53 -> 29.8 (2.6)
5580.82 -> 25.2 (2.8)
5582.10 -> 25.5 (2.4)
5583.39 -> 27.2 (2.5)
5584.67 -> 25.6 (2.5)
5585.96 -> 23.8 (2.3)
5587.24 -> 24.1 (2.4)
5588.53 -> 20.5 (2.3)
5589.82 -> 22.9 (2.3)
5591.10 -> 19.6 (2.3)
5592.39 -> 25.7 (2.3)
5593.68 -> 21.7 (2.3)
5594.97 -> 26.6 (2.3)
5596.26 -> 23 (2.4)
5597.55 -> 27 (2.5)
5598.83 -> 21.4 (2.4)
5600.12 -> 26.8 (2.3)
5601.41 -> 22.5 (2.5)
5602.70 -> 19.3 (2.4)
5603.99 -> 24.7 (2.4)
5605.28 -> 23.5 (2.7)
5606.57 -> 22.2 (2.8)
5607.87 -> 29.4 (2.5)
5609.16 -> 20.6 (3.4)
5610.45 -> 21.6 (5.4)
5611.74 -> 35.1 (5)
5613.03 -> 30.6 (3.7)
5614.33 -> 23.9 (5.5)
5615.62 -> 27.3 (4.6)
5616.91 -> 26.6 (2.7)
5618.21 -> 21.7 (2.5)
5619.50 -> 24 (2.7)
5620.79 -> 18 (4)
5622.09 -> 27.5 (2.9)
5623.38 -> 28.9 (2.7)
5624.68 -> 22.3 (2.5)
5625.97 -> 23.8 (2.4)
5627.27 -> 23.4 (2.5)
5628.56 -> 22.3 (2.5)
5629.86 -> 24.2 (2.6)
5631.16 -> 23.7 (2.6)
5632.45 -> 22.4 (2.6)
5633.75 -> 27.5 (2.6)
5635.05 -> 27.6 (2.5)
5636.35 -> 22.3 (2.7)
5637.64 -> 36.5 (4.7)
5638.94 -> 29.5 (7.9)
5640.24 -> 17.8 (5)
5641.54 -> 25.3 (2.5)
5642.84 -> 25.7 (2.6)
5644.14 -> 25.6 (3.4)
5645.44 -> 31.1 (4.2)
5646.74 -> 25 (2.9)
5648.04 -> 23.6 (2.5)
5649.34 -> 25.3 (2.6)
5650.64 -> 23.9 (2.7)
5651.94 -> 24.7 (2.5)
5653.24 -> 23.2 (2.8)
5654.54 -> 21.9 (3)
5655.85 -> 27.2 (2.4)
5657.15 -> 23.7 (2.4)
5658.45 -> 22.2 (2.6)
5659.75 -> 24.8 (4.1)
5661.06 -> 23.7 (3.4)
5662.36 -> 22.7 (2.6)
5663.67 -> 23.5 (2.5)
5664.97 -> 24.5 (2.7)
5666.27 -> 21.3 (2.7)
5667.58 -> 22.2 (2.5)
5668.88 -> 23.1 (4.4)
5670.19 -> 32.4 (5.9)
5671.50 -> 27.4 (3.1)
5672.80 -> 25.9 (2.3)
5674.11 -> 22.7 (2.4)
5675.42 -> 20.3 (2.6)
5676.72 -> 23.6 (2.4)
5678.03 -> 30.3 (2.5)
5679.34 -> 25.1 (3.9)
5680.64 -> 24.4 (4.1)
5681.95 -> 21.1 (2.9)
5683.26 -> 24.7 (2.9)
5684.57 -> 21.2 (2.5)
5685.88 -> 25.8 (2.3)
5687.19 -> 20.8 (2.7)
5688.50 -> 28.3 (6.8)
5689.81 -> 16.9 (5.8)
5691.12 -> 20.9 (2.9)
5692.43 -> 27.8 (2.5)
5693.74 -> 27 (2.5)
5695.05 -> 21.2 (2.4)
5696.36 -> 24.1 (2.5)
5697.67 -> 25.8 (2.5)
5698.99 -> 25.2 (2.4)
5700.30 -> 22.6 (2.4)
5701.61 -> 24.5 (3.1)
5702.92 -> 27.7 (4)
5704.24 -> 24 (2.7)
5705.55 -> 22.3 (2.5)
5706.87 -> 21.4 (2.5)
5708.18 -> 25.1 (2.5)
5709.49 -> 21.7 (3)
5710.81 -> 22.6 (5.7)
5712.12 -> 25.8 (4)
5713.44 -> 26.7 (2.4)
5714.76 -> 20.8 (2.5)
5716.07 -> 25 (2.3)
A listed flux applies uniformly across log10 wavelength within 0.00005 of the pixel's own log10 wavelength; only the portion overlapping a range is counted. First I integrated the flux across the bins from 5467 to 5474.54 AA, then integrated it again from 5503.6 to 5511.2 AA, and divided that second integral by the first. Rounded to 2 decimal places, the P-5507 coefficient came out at 0.98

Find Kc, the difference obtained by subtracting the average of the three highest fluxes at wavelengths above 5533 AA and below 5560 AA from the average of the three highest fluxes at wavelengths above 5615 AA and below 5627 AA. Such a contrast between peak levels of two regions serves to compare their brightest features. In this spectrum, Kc -0.7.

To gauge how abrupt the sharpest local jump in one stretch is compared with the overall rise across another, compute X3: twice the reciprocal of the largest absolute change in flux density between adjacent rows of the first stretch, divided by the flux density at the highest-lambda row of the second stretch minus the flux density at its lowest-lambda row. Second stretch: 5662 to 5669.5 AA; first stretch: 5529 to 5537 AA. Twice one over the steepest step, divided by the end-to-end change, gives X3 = 0.88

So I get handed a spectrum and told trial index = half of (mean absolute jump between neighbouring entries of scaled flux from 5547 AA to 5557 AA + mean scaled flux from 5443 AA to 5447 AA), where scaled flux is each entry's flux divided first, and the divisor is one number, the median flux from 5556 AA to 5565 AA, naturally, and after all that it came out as 0.563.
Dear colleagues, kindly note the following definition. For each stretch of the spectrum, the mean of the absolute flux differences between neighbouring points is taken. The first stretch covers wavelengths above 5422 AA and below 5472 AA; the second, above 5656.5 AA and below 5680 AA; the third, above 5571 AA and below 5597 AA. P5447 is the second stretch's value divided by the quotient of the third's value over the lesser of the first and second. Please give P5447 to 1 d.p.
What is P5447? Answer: 2.4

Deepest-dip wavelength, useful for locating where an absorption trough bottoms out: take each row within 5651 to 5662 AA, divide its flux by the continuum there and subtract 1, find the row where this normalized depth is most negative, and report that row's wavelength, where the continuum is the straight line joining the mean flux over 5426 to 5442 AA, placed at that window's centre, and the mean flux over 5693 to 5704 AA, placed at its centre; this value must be 5654.54 AA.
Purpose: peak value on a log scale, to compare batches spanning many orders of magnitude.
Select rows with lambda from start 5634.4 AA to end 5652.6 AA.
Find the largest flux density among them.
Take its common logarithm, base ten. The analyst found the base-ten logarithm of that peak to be 1.56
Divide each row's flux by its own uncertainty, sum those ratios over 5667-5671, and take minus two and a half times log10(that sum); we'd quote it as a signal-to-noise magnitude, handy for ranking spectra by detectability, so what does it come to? -3.23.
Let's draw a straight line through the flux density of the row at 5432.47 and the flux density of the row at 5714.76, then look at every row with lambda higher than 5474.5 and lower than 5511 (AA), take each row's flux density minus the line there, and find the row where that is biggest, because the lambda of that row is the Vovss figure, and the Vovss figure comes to 5506.78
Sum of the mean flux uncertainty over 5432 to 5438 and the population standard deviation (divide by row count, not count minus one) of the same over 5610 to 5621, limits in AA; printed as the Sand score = 3.7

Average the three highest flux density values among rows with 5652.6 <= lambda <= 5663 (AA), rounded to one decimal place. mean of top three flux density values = 25.2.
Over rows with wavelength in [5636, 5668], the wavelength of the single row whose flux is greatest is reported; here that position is 5637.64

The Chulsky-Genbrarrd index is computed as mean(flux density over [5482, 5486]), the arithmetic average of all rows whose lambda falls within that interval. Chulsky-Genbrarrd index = 25.6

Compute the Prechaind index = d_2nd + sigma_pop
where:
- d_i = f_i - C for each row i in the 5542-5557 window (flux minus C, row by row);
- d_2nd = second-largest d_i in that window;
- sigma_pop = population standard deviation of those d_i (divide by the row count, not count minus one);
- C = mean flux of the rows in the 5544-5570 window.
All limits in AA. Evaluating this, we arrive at 4.9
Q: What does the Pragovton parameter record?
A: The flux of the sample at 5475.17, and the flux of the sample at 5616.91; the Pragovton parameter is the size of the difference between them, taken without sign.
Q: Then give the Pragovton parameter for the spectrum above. 2.7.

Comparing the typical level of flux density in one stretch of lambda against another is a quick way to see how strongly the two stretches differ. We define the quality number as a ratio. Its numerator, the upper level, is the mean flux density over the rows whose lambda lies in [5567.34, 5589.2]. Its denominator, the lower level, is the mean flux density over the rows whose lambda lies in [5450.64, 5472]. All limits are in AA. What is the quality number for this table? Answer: 0.98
